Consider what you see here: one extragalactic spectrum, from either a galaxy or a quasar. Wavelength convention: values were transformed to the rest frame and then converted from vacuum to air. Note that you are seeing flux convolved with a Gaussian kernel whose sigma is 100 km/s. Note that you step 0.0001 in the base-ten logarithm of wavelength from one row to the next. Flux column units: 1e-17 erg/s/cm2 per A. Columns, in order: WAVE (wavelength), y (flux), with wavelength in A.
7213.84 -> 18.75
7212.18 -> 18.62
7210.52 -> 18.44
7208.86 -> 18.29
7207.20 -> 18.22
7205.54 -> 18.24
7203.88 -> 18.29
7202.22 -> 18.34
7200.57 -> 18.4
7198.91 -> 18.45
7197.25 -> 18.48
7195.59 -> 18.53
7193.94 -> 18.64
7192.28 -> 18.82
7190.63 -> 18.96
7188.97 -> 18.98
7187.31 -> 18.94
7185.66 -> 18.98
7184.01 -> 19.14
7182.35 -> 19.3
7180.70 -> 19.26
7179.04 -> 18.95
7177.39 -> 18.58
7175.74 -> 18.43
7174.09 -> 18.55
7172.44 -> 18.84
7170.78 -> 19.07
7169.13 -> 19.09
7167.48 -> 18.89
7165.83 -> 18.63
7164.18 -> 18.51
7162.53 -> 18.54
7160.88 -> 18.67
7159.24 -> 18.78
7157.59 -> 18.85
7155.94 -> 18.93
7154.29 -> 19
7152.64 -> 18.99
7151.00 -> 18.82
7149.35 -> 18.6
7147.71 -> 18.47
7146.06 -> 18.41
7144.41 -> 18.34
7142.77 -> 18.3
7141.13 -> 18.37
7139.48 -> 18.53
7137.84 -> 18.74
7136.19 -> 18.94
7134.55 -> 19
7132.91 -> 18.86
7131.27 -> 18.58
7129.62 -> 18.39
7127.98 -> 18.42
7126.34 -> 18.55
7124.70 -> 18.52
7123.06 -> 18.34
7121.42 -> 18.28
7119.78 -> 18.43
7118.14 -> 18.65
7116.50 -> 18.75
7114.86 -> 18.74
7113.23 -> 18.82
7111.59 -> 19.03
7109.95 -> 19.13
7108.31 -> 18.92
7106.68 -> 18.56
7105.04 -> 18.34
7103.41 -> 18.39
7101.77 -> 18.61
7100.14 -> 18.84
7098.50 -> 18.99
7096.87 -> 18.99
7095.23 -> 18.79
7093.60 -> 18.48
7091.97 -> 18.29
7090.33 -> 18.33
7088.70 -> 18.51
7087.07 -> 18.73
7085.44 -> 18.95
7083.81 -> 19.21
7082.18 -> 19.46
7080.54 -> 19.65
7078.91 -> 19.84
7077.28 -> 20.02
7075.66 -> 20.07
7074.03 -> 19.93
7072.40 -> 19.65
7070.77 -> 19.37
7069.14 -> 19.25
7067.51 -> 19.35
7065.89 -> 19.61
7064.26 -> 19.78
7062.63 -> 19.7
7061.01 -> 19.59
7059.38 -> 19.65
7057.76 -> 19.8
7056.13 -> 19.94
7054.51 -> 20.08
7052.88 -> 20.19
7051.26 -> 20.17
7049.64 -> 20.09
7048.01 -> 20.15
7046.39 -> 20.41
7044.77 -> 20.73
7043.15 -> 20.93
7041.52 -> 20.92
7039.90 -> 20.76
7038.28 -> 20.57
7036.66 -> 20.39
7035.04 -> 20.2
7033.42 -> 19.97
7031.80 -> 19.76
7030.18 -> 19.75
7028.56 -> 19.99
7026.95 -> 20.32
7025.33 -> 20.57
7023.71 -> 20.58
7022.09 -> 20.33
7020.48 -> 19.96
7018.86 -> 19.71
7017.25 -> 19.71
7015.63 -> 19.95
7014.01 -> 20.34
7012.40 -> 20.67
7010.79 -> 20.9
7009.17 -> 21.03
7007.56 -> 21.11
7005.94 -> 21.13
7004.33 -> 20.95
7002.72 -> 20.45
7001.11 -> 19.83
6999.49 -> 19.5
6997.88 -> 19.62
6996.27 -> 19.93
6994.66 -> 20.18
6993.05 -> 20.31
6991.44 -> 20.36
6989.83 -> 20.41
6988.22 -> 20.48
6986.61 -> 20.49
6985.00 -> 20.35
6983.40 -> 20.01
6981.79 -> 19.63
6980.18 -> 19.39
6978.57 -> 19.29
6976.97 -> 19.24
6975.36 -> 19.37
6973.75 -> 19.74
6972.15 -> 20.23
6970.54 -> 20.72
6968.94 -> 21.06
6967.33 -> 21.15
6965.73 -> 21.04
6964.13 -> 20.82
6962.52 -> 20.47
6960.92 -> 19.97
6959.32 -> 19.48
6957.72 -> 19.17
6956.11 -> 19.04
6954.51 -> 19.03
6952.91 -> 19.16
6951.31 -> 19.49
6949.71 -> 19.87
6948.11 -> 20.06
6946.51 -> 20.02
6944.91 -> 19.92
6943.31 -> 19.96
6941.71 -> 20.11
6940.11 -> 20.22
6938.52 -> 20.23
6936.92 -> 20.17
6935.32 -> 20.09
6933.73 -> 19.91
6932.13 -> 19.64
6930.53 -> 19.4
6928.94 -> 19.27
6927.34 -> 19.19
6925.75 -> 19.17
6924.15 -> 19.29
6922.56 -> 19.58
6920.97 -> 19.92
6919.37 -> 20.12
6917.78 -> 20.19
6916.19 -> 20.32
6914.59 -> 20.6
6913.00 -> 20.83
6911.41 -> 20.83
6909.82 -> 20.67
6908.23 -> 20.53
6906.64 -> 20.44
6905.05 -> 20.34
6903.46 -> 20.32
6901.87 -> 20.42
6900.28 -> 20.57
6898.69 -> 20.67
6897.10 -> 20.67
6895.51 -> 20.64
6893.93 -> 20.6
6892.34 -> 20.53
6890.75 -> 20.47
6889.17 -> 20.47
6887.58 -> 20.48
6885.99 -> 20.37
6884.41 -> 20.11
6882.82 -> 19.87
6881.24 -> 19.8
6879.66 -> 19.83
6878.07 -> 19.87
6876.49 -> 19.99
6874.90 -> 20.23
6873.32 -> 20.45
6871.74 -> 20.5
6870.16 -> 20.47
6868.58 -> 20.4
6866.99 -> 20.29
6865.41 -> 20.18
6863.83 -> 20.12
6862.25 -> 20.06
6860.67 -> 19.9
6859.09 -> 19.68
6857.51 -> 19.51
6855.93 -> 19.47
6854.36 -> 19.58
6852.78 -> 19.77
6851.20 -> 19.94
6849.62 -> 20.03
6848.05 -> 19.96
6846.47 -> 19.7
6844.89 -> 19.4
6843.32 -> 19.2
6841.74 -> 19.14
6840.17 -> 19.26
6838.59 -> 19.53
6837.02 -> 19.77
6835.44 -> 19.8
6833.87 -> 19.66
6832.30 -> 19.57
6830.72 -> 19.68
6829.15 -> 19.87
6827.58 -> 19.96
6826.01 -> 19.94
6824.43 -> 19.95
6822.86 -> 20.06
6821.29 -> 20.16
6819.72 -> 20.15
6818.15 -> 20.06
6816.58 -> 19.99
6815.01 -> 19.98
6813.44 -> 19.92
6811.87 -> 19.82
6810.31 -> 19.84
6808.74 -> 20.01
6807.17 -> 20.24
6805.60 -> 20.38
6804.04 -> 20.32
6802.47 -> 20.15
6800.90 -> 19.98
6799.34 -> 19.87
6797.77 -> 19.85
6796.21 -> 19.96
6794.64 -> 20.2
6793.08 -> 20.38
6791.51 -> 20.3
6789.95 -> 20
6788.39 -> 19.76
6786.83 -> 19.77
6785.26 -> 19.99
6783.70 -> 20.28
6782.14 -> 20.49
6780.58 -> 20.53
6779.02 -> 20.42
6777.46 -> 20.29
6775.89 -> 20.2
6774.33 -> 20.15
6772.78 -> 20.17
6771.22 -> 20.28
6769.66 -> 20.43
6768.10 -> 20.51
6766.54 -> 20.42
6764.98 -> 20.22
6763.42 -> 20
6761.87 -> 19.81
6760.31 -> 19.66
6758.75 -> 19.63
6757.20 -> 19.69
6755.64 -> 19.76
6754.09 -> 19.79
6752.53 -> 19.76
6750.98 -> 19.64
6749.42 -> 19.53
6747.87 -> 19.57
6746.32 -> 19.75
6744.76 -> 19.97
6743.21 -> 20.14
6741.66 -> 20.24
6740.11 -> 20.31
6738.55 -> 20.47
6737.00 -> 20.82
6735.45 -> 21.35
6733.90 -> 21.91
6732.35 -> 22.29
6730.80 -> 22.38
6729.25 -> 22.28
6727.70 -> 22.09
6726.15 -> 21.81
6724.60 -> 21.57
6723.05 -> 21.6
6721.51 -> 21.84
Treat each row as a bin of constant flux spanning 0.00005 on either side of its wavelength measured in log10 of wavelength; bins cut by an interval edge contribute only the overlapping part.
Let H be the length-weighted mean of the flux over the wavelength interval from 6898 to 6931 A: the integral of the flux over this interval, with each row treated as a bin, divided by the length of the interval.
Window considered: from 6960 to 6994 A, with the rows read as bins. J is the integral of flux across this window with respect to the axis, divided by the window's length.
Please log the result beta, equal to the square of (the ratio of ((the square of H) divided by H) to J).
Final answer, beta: 0.99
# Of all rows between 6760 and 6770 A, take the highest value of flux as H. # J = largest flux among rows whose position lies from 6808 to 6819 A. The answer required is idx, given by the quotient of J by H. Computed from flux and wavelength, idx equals 0.98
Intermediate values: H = 20.51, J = 20.06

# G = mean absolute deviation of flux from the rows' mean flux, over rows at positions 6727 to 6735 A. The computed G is 0.15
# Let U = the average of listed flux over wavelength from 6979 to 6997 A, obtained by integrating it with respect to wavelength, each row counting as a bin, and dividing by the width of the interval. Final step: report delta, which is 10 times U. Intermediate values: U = 20.1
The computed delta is 201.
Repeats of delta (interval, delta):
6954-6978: 200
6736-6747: 203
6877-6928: 202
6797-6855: 198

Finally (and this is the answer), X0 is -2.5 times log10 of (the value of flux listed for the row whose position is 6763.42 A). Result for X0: -3.25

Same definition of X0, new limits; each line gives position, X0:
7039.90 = -3.29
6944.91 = -3.25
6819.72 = -3.26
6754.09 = -3.24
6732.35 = -3.37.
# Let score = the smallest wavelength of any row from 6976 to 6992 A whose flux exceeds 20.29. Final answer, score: 6985.00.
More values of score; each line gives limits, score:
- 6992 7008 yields 6993.05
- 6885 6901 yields 6885.99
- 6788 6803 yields 6791.51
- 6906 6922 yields 6906.64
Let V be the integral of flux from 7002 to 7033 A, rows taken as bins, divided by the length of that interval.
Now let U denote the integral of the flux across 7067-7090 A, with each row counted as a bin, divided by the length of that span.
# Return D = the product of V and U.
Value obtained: 395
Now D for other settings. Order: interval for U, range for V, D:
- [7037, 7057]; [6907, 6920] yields 419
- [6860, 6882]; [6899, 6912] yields 413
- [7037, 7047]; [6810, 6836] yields 412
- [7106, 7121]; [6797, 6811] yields 377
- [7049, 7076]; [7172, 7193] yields 374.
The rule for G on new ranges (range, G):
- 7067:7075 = 0.22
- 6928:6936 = 0.27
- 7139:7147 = 0.06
